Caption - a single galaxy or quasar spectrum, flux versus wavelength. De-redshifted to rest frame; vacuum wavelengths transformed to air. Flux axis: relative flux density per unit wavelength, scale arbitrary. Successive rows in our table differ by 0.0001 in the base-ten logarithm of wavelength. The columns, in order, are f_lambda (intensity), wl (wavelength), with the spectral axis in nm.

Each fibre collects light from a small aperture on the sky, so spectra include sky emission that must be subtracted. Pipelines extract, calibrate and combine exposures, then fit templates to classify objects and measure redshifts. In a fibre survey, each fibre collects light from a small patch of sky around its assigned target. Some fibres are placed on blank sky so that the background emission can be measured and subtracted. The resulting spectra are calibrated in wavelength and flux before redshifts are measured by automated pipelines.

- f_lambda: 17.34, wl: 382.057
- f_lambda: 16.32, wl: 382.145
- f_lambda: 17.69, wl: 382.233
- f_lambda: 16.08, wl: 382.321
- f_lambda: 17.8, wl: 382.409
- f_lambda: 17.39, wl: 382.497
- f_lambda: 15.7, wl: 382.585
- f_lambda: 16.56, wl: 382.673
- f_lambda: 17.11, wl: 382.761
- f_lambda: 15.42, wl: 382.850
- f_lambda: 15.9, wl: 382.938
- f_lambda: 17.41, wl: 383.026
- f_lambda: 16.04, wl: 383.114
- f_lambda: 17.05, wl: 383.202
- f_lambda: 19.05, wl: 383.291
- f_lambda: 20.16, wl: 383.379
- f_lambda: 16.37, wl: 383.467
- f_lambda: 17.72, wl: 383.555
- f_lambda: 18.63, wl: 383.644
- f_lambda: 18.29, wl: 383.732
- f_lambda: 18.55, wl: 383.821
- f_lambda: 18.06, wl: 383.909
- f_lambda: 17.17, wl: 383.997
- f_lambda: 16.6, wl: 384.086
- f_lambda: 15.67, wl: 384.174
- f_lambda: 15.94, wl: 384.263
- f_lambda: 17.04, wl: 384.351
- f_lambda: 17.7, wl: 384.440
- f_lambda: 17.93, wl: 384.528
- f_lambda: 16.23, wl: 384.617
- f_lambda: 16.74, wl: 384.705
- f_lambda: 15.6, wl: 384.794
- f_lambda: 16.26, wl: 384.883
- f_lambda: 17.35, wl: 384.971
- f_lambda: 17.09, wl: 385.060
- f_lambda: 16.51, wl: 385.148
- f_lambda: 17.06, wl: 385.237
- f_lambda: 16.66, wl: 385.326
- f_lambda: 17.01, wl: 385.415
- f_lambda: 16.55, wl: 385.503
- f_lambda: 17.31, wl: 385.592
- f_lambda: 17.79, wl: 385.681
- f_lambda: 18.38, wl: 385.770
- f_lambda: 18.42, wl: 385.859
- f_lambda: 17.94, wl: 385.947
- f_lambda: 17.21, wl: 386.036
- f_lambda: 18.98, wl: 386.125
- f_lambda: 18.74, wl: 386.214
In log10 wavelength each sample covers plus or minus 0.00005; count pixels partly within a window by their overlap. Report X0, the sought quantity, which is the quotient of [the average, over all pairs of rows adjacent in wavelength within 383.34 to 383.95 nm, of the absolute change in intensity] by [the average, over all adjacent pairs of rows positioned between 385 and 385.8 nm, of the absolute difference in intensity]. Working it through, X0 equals 2.3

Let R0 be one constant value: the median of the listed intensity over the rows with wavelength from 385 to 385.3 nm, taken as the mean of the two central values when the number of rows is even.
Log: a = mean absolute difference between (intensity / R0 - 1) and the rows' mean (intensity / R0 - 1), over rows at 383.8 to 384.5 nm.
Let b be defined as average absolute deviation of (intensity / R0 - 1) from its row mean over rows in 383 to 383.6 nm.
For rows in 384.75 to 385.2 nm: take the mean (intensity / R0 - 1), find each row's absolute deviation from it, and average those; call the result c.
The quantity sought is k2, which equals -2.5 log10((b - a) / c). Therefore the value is 0.5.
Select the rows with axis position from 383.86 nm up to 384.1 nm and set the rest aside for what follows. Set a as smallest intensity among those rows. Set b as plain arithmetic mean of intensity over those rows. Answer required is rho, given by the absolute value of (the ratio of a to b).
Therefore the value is 0.961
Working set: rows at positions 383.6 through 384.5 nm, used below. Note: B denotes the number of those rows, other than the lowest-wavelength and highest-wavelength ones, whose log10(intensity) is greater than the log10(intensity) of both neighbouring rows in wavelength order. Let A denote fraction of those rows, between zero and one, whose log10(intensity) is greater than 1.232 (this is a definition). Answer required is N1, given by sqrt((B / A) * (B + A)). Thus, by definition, 1.6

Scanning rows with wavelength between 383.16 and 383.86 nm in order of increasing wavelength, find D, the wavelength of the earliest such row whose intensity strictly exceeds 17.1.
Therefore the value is 383.291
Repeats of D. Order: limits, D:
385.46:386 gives 385.592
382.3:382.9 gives 382.409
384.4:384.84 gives 384.440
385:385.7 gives 385.592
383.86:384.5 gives 383.909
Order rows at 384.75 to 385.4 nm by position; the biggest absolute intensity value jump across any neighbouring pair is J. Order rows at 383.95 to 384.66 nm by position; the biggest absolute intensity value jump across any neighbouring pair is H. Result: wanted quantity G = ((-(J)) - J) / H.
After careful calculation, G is -1.3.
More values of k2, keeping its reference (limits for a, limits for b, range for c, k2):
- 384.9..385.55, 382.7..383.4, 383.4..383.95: -0.5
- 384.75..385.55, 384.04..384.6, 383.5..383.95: -0.2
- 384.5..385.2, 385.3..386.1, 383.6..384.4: 4.1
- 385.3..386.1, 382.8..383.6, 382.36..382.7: 0.2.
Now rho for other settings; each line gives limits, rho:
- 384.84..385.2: 0.968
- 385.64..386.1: 0.959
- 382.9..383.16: 0.967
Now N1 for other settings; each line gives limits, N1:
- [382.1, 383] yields 5.0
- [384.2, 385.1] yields 5.0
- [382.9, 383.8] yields 4.2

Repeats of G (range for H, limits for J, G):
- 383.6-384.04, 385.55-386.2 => -4.0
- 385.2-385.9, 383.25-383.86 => -10.0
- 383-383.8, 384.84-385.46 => -0.6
